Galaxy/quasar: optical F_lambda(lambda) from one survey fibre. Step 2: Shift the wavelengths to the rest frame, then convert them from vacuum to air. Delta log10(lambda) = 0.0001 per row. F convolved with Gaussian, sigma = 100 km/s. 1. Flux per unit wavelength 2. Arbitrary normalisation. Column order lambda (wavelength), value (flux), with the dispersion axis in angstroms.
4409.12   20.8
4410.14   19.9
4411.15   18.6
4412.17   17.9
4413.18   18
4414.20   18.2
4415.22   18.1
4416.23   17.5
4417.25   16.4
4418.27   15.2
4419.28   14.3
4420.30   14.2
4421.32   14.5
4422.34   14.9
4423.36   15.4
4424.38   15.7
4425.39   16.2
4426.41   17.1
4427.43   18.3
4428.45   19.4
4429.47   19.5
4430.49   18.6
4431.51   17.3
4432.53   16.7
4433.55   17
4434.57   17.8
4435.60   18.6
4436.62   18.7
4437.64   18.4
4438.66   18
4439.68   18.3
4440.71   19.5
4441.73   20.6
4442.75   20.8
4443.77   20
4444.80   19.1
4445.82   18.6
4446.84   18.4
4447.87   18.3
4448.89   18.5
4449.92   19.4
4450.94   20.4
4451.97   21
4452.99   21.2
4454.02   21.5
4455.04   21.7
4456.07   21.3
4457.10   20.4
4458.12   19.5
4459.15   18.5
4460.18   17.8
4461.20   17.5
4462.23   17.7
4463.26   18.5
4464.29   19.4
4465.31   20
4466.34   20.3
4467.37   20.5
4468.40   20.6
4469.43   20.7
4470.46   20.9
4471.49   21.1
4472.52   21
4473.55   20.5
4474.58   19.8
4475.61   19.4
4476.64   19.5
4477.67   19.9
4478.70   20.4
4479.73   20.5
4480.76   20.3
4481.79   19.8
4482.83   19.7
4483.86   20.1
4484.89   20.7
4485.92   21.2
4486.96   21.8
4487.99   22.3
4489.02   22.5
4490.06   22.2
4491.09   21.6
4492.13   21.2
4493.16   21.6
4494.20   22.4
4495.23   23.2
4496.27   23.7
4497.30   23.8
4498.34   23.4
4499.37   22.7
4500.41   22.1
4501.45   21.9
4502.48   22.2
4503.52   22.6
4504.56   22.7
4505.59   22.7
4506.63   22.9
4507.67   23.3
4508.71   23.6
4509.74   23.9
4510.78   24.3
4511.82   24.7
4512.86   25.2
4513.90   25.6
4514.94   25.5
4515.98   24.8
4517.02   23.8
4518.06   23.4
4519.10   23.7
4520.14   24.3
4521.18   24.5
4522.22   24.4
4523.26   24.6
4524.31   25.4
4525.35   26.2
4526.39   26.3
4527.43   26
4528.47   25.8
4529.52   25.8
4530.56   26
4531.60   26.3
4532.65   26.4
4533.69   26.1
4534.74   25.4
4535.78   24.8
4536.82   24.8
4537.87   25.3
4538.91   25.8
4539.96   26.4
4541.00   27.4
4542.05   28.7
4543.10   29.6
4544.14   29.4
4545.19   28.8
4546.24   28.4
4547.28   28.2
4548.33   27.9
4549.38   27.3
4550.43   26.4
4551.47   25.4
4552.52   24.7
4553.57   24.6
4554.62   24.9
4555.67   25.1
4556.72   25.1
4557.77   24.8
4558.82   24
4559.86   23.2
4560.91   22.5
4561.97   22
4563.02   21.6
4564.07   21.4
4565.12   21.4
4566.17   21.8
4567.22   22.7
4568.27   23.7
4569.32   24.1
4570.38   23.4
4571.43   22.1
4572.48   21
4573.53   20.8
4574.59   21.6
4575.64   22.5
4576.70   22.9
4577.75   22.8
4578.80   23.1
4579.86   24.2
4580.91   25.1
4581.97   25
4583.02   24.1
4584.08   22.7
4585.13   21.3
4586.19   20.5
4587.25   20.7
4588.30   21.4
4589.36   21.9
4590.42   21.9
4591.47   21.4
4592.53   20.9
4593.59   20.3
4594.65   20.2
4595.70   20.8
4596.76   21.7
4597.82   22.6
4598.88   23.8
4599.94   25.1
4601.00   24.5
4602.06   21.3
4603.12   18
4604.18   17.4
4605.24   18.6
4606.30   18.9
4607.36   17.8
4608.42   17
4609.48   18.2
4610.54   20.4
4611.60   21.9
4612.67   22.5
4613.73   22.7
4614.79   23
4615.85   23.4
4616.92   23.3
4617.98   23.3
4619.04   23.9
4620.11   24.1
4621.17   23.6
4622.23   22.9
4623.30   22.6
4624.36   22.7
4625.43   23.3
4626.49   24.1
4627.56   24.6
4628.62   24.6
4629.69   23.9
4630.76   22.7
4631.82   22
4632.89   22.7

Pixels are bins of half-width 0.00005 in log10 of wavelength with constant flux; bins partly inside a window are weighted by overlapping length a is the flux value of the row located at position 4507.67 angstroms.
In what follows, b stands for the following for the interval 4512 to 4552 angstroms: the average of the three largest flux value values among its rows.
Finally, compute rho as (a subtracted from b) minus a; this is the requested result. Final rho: -17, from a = 23.3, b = 29.3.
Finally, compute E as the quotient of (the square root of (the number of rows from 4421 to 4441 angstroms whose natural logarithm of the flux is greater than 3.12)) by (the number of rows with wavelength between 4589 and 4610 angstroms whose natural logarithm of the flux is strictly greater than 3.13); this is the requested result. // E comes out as 0.00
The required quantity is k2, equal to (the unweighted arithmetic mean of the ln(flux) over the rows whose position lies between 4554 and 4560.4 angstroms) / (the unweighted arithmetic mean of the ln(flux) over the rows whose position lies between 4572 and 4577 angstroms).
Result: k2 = 1.04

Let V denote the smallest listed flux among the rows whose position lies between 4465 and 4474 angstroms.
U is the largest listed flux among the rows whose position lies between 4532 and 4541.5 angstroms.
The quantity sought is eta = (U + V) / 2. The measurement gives 23.7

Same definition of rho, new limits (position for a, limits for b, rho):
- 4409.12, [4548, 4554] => -14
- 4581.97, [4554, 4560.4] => -25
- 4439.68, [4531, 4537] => -10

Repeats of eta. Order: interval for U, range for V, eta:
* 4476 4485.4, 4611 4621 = 21.3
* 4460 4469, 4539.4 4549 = 23.5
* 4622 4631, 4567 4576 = 22.7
